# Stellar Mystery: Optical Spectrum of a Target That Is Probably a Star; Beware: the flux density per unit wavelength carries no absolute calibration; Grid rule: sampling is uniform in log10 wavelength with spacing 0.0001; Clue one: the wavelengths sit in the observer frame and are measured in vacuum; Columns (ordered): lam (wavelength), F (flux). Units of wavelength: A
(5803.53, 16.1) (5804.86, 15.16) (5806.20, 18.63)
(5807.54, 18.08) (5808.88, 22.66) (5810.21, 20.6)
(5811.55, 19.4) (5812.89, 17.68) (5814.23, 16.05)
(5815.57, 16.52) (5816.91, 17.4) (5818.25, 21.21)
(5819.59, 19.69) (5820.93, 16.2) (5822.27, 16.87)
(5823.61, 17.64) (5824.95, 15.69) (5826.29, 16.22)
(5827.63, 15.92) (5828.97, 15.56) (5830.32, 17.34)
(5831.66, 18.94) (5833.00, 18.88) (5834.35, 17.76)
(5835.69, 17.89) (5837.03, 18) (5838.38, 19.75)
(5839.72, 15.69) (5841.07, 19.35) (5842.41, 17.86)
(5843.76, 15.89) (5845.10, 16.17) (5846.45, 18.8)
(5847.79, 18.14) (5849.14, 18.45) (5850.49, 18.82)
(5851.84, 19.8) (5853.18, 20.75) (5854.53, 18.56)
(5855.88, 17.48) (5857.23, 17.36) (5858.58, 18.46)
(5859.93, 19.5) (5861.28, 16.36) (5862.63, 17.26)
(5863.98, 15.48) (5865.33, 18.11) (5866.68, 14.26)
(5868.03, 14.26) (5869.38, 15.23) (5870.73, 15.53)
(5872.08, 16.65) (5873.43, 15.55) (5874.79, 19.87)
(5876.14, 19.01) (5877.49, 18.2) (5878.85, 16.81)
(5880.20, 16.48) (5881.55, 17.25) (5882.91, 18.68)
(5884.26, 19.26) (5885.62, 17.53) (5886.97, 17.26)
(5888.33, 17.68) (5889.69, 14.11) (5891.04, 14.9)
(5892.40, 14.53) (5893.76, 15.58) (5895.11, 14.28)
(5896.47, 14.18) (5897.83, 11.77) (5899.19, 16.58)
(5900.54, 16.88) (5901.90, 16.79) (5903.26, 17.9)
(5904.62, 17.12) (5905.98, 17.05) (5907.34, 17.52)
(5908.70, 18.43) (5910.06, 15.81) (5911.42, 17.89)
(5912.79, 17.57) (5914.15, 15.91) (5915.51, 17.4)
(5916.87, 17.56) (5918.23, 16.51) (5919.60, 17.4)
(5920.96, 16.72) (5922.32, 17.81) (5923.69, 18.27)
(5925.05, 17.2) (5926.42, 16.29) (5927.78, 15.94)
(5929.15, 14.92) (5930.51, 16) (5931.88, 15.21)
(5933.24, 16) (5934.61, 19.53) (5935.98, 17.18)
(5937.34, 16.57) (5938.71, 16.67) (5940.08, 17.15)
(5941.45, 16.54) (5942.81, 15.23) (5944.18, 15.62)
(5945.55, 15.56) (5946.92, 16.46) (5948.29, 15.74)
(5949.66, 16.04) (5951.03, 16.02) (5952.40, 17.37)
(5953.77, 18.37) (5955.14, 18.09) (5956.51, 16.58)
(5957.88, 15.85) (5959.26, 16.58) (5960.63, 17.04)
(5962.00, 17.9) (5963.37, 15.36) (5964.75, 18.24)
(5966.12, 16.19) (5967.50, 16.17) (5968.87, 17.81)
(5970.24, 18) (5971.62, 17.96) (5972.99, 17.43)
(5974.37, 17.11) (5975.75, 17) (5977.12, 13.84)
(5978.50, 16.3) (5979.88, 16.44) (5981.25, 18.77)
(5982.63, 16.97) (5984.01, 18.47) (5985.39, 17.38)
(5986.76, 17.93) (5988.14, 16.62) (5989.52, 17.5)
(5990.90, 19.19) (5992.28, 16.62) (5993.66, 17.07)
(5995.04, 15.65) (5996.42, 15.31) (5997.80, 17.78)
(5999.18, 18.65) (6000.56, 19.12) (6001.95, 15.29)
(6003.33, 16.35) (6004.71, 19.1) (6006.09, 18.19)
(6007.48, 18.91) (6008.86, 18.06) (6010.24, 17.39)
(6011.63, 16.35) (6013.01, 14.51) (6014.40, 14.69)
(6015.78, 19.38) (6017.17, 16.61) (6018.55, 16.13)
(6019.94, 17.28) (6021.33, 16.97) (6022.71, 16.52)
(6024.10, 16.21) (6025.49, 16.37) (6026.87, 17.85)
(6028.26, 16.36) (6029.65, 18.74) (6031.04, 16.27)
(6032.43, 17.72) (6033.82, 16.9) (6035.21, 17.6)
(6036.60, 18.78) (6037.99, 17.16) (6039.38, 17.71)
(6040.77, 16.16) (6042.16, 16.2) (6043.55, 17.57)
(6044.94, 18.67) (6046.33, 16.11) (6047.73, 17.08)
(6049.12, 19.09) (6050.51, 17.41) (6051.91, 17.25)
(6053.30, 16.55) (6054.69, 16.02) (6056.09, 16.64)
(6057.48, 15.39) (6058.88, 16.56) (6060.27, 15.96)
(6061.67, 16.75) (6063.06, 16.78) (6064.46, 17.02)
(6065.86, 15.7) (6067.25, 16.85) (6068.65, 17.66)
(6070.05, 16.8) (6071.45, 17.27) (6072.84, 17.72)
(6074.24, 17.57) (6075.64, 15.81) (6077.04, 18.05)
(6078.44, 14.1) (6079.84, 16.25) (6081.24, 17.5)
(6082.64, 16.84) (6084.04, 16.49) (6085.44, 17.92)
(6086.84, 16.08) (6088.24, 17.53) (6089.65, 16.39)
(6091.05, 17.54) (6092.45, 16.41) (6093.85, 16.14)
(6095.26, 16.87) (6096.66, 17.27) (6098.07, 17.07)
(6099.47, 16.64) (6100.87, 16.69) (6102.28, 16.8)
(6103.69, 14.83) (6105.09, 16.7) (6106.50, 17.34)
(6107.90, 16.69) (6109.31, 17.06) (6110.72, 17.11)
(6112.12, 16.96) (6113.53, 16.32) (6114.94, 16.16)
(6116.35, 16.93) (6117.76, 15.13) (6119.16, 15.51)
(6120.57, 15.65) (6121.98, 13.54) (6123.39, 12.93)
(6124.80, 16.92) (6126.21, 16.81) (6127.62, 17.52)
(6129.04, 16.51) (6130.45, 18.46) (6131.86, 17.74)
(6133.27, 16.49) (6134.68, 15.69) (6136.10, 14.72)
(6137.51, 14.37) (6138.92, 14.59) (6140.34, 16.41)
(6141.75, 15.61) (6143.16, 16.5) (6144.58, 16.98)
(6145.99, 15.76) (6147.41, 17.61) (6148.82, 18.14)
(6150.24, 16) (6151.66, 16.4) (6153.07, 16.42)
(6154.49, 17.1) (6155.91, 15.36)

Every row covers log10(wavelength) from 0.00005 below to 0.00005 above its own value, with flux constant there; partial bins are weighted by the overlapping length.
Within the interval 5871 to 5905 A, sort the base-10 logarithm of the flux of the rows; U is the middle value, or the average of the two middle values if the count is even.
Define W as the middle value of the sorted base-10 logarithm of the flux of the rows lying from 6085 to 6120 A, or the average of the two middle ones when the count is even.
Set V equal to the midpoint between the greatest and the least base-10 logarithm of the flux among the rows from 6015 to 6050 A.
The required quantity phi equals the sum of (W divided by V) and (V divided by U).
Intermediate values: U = 1.23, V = 1.25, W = 1.22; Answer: 2.00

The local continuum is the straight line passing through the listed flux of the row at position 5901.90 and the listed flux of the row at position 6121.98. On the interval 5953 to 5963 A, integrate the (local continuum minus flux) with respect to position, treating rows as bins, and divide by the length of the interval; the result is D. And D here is -1.2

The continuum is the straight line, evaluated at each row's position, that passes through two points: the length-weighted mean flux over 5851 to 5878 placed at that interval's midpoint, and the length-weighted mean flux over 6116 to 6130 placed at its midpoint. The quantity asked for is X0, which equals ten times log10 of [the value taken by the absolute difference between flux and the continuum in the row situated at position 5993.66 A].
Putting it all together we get -3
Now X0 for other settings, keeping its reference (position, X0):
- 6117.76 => -2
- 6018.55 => -5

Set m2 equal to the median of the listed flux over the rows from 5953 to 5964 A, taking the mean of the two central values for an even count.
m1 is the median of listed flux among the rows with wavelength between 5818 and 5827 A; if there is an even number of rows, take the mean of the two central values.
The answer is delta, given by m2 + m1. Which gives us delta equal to 33.7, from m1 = 16.9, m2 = 16.8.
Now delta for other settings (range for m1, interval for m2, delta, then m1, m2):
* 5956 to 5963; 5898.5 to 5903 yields 33.4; 16.6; 16.8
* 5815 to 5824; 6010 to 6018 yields 33.9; 17.4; 16.5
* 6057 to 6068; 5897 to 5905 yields 33.5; 16.7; 16.8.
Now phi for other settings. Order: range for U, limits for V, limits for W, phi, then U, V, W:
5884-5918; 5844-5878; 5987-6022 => 2.00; 1.23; 1.24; 1.23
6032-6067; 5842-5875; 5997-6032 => 2.00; 1.23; 1.24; 1.23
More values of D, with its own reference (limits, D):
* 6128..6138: -3.0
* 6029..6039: -2.8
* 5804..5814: -0.5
